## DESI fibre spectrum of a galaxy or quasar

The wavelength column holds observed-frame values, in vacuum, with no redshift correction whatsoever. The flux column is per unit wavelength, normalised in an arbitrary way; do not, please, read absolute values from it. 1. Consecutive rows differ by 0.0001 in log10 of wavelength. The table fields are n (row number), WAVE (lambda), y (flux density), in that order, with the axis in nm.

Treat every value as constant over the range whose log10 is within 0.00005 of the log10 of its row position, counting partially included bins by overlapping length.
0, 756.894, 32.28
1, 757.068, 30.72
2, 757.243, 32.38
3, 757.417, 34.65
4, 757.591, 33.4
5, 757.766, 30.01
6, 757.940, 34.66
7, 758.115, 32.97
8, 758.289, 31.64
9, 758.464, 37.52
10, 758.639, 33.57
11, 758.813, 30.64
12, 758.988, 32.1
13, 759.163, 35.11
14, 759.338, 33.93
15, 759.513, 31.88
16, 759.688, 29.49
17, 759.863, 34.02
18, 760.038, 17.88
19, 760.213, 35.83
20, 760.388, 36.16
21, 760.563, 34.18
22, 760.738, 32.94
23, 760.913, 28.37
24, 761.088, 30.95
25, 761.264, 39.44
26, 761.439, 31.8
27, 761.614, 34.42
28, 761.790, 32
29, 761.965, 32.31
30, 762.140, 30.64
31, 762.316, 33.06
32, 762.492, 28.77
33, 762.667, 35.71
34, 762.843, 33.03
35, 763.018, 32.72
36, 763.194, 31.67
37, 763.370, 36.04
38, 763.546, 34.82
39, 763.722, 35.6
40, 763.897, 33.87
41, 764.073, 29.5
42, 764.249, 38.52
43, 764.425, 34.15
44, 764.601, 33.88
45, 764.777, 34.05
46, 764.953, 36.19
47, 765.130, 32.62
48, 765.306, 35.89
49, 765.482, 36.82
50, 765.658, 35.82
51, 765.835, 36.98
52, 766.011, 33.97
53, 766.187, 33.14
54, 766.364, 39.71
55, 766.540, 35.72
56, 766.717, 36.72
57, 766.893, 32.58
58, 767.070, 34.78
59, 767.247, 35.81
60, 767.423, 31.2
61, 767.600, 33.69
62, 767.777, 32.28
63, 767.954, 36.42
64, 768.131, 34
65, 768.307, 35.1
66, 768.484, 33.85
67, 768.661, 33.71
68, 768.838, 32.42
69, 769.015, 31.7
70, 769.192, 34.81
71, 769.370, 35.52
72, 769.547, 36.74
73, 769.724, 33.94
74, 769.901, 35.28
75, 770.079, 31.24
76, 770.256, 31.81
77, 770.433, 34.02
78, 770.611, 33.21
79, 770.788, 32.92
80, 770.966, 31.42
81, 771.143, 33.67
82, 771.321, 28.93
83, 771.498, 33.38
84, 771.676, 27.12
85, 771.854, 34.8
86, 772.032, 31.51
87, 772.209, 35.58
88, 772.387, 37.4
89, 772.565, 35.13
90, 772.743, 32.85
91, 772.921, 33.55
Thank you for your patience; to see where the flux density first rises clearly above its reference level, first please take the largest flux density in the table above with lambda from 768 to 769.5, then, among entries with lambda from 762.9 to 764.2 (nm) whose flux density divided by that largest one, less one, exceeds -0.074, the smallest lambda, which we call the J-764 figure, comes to 763.370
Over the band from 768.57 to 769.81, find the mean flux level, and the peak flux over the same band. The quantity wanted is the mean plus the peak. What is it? 70.9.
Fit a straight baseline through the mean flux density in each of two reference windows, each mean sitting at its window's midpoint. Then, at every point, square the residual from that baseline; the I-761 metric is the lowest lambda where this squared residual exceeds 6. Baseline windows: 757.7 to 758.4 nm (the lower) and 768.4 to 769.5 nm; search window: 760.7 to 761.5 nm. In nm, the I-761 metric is 760.913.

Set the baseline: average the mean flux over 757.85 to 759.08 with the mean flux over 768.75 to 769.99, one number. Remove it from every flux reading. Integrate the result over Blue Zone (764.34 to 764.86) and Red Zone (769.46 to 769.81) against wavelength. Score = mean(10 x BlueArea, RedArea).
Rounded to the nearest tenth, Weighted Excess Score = 0.8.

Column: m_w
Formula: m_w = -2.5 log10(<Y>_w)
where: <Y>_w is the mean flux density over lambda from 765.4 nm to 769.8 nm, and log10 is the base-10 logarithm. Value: -3.85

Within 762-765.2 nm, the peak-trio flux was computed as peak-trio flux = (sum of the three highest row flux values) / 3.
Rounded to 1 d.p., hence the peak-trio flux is 36.9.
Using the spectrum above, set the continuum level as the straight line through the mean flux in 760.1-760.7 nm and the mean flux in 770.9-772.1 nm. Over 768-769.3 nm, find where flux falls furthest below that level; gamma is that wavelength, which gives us 769.015 nm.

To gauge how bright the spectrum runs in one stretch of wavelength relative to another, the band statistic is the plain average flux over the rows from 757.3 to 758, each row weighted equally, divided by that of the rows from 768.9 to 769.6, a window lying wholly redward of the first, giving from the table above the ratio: 0.96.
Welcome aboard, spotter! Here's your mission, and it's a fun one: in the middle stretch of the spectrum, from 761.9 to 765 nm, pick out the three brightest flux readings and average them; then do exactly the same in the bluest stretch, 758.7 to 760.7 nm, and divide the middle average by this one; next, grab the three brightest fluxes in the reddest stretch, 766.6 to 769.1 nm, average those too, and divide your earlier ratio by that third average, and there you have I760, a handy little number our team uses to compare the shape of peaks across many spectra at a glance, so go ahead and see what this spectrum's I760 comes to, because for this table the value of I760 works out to 0.0285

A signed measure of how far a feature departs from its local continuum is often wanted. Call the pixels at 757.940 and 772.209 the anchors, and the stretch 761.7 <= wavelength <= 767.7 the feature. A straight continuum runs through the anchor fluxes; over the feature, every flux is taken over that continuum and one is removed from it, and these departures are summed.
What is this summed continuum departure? -0.89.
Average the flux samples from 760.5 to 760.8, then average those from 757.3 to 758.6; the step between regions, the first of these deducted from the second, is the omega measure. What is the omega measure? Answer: 0.0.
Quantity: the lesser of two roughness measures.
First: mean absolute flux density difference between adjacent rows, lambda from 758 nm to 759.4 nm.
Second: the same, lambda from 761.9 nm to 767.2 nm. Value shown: 2.7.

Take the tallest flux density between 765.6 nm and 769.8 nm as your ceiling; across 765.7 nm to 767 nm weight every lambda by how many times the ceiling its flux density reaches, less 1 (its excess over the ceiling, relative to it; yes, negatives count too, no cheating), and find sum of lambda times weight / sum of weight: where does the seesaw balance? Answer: 766.39 nm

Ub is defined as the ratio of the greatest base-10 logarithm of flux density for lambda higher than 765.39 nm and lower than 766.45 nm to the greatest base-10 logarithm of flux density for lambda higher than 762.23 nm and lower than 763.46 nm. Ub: 1.027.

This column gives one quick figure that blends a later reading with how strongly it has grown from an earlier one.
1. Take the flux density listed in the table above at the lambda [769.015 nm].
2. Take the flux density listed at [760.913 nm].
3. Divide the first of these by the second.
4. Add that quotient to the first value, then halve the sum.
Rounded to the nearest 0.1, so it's 16.4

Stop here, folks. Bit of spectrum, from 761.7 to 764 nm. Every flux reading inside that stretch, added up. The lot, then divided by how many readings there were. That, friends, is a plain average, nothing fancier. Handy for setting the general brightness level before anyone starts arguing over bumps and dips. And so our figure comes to 33.1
